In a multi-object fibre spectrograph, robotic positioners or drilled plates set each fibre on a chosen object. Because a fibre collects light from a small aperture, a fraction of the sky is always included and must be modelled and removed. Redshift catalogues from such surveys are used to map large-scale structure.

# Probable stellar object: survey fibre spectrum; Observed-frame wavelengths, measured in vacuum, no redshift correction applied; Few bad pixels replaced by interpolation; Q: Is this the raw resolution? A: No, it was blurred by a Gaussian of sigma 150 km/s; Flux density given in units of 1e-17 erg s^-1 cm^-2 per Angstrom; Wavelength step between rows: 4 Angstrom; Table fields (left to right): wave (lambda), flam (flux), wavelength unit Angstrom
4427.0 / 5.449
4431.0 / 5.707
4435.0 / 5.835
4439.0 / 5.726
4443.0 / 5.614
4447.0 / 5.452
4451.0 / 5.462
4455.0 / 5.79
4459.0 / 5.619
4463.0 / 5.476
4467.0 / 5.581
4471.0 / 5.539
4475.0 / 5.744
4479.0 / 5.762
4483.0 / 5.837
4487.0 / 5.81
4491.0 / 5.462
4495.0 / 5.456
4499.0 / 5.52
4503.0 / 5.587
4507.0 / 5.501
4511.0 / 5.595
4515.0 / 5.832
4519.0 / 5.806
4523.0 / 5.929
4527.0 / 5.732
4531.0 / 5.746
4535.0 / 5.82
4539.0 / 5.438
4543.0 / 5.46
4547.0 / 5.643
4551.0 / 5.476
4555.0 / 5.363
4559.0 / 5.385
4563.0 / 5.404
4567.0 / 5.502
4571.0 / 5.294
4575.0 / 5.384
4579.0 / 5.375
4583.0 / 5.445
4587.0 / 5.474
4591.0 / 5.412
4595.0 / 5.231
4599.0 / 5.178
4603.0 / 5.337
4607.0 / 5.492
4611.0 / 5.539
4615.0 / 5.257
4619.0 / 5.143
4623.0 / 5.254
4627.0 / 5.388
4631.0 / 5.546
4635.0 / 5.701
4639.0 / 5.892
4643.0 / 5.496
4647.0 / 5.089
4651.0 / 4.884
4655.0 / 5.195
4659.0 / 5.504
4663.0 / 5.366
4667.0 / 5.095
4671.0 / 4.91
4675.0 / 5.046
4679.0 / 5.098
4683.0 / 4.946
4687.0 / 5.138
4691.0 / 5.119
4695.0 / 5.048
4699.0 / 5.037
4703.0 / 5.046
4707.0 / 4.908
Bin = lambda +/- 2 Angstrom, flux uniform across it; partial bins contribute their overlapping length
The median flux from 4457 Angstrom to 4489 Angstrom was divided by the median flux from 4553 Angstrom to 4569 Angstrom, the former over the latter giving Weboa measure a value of 1.05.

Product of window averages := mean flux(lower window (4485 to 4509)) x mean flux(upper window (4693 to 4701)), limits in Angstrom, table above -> 28.0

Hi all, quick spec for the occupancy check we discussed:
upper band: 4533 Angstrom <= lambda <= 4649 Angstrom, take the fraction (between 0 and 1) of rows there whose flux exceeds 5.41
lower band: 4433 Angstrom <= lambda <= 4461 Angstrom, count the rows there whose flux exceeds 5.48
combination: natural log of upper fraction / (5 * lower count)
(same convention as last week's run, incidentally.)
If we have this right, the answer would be -3.88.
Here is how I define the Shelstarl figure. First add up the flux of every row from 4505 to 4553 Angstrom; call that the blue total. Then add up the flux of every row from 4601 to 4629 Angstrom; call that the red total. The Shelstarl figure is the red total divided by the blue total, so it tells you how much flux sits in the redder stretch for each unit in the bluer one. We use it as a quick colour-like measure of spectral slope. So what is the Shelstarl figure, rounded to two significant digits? 0.55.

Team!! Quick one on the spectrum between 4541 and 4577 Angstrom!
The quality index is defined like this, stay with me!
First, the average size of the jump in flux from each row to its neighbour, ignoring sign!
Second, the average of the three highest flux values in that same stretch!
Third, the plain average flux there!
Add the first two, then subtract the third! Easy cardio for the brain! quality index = 0.22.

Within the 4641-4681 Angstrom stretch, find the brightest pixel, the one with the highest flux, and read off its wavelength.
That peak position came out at 4659.0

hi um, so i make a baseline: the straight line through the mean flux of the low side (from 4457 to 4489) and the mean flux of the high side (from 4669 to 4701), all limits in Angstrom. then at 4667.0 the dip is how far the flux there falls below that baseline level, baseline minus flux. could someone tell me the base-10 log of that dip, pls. -2.96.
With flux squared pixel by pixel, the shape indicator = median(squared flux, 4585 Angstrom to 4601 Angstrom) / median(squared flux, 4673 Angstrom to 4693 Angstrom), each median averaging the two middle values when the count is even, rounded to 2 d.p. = 1.09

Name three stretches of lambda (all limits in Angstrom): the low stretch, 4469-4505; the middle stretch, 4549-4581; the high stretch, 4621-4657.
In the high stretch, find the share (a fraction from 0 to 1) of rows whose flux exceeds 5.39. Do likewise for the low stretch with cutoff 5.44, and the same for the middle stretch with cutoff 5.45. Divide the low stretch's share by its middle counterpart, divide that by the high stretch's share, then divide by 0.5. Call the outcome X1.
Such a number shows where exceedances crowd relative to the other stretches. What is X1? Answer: 18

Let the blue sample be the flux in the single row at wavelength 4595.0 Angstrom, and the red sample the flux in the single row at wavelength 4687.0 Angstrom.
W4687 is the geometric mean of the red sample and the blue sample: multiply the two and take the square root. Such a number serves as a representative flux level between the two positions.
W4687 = 5.18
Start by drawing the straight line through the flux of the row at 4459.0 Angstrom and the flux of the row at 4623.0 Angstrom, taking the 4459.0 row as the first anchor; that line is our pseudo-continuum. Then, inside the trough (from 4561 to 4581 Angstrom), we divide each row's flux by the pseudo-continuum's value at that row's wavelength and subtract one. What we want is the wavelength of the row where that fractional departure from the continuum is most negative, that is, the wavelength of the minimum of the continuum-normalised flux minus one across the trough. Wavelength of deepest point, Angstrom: 4571.0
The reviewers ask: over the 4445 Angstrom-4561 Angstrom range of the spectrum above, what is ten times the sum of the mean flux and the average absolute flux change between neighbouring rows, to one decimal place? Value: 57.3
